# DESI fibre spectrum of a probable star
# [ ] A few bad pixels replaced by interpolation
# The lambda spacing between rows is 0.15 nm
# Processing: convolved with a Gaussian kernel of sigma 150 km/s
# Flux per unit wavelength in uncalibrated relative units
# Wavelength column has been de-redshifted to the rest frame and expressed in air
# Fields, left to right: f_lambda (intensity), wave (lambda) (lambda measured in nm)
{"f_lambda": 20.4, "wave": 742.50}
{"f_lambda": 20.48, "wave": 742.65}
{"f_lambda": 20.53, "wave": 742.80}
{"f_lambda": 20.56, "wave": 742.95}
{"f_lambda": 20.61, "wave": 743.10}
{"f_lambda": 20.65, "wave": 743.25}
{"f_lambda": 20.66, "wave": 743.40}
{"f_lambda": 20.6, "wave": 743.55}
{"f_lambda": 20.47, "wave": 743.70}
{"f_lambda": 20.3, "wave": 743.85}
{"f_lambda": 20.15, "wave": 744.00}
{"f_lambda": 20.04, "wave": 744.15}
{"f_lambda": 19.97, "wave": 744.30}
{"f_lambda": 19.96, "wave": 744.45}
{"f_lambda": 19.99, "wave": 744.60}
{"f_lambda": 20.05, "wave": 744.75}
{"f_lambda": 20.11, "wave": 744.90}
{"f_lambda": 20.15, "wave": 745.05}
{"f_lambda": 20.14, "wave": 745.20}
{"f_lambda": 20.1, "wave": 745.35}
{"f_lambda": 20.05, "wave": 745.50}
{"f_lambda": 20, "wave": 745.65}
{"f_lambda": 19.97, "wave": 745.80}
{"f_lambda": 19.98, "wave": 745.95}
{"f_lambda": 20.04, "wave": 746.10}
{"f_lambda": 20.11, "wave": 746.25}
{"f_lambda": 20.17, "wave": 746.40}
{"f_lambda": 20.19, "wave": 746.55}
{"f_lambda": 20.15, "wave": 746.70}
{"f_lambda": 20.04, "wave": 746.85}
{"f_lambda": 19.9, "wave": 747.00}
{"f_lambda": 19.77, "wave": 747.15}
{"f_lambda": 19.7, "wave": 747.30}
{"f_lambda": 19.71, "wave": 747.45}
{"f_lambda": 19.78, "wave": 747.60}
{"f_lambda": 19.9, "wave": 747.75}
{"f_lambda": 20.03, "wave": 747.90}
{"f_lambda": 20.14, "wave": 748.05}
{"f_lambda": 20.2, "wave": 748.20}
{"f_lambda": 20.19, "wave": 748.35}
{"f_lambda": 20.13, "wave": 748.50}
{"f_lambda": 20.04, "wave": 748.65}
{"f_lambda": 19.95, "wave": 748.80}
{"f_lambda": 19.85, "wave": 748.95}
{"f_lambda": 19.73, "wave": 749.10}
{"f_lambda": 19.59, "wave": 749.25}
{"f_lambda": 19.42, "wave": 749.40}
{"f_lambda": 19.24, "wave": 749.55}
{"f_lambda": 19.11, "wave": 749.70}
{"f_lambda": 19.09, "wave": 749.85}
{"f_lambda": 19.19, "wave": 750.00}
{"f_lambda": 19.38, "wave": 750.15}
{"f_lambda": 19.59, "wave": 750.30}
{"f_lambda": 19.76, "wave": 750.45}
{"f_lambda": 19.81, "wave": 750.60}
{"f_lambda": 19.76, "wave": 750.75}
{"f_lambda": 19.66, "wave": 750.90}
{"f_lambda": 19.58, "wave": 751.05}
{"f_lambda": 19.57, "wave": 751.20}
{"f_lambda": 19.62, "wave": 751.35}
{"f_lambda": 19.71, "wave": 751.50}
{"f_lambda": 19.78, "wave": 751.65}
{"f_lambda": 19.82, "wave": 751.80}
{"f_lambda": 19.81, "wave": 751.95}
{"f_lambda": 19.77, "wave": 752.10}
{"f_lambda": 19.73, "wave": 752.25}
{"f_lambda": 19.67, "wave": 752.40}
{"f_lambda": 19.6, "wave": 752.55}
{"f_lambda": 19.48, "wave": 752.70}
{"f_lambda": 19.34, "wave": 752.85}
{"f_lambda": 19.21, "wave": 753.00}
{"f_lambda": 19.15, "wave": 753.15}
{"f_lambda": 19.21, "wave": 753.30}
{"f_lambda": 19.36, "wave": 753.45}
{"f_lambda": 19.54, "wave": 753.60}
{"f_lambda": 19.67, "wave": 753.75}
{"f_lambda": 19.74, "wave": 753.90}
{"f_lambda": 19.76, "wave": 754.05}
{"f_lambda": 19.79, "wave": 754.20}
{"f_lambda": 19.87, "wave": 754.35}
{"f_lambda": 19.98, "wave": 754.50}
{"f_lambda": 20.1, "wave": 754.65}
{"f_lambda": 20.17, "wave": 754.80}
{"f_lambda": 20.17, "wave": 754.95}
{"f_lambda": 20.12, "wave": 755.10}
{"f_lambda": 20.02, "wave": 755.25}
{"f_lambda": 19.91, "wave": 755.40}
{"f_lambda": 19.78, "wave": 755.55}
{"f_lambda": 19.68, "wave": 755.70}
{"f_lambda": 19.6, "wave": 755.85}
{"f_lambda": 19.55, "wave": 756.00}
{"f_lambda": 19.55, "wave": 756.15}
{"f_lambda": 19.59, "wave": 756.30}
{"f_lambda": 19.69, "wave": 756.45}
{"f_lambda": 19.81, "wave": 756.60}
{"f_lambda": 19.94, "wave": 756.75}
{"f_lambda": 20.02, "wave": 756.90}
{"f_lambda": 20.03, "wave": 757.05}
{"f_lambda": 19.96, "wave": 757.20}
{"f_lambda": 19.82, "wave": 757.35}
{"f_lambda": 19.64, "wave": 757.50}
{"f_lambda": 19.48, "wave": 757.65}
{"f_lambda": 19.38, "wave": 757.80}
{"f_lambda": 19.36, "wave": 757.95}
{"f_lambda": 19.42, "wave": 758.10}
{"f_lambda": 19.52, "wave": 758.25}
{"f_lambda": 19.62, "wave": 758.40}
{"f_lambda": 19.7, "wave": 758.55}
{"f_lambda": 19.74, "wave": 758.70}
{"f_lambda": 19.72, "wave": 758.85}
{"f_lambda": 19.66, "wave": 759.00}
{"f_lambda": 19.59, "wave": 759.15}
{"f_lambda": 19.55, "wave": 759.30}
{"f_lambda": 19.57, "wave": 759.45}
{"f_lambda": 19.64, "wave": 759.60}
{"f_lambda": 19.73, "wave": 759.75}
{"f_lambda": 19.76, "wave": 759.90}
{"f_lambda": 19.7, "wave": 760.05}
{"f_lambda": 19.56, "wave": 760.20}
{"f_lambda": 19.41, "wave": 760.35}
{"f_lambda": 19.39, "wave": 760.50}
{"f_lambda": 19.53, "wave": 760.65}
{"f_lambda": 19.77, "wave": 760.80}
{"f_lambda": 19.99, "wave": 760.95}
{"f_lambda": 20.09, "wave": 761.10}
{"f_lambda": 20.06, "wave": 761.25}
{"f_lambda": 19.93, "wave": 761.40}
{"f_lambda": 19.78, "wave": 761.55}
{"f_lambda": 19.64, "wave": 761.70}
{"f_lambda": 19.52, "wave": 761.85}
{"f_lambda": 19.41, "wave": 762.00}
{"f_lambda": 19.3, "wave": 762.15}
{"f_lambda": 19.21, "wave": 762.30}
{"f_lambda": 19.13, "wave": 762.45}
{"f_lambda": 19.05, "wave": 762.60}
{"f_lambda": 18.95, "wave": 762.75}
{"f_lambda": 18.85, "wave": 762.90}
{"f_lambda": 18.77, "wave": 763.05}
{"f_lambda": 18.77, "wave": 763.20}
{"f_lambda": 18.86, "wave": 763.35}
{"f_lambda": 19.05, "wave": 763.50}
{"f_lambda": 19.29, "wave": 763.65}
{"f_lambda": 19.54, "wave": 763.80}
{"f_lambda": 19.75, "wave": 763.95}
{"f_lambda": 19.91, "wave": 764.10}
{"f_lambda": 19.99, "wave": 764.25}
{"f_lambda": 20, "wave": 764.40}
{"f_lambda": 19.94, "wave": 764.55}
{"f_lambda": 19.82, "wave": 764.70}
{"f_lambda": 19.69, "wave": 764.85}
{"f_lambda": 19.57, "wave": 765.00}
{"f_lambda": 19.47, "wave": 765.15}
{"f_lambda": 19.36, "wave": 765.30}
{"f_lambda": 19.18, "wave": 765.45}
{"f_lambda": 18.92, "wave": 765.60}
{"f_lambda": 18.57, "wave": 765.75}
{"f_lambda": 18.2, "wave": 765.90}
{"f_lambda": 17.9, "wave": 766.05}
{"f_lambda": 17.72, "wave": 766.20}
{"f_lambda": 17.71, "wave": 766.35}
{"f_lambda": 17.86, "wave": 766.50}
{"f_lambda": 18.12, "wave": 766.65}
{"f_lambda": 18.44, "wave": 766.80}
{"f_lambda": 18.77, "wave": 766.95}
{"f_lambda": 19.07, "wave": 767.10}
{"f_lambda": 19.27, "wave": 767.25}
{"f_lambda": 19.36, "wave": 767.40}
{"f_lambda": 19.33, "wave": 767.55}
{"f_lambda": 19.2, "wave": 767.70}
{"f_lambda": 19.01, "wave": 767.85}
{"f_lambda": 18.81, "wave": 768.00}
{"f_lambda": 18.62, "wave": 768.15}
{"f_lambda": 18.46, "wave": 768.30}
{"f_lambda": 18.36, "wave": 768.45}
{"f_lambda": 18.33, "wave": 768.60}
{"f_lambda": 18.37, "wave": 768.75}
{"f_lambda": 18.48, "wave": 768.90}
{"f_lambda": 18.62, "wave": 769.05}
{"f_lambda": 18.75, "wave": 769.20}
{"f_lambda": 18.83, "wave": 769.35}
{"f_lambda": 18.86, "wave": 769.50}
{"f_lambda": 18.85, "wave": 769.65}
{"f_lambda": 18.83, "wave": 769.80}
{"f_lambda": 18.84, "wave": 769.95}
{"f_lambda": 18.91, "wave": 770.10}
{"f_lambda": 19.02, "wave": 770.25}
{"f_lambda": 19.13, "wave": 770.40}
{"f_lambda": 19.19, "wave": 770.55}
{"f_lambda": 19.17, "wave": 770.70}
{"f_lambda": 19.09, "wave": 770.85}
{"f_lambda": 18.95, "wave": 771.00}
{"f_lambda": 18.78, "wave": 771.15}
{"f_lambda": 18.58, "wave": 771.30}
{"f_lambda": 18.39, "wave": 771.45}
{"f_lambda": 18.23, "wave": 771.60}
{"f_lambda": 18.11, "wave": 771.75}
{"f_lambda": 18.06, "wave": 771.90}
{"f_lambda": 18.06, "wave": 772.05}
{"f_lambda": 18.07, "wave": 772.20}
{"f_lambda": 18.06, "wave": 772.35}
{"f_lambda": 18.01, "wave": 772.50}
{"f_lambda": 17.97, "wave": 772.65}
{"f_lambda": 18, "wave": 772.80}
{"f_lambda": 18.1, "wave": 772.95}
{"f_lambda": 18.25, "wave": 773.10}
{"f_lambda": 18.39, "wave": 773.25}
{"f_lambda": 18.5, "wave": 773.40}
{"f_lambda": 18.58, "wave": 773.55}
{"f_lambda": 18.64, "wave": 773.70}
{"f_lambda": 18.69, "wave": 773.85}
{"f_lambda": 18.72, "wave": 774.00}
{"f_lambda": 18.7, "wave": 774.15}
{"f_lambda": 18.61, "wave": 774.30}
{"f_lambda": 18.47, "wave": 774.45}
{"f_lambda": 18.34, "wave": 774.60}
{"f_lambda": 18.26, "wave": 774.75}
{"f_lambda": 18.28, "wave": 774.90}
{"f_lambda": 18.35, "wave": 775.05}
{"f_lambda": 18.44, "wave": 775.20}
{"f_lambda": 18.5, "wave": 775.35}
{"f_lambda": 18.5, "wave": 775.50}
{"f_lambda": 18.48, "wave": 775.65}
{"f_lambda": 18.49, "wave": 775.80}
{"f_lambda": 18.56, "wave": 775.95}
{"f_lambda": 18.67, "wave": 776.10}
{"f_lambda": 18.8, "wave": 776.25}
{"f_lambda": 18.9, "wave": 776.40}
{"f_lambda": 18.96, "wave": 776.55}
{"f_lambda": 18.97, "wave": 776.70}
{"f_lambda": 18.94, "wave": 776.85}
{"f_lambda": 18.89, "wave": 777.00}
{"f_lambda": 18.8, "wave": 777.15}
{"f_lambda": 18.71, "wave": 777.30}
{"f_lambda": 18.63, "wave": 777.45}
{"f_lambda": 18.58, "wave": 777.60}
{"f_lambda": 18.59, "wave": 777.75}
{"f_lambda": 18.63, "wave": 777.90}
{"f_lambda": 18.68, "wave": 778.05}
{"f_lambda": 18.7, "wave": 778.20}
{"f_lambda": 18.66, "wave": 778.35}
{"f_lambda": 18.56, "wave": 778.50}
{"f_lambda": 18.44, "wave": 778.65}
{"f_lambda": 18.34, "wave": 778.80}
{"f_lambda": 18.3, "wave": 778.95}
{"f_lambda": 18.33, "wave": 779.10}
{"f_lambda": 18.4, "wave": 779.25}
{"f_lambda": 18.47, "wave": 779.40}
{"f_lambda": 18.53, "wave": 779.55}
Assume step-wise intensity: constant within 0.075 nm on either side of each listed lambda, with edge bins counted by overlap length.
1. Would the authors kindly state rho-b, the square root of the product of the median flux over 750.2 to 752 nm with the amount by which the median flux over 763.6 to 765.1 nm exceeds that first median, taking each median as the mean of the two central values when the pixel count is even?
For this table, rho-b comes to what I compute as 1.0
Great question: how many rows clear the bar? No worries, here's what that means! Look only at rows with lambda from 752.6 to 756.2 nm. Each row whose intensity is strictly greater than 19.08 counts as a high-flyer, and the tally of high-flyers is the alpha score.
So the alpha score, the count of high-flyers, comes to 24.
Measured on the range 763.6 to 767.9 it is 17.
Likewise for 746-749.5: 23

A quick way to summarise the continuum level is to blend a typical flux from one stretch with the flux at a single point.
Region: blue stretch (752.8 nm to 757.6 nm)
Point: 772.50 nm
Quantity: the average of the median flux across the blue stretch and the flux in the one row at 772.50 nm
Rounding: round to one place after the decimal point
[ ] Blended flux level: 18.9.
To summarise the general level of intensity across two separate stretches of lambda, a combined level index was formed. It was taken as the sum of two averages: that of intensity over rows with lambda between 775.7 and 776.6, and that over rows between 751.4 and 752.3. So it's 38.5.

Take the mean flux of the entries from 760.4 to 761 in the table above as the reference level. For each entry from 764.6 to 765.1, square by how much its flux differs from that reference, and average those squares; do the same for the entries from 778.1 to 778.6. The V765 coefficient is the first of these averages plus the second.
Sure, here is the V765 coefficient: 1.1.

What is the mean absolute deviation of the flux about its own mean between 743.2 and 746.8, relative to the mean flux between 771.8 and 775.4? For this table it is 0.0085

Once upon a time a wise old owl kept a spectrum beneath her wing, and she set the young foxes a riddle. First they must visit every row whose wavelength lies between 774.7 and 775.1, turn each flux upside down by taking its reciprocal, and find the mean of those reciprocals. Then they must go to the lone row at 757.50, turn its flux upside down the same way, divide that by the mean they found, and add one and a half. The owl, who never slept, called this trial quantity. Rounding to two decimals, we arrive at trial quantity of 2.43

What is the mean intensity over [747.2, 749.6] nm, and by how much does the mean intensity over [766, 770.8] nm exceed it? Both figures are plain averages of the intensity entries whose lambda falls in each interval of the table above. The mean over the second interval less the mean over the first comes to -1.2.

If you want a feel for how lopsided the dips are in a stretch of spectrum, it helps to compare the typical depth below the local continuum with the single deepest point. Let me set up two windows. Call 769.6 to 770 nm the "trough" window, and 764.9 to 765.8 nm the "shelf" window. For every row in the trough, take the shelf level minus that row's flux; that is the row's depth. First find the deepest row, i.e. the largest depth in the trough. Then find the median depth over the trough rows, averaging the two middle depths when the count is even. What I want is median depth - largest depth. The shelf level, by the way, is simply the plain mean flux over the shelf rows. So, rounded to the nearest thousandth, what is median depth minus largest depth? -0.010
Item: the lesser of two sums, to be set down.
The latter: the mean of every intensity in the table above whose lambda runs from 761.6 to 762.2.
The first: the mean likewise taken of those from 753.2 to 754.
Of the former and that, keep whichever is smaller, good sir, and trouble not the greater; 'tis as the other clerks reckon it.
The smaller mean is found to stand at 19.5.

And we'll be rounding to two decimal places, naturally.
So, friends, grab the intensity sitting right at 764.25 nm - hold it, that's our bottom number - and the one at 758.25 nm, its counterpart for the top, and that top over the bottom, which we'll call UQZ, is 0.98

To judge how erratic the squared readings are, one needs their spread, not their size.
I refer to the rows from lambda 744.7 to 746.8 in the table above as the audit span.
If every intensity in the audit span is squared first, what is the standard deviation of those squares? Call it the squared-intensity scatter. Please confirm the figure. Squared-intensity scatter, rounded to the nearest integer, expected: 3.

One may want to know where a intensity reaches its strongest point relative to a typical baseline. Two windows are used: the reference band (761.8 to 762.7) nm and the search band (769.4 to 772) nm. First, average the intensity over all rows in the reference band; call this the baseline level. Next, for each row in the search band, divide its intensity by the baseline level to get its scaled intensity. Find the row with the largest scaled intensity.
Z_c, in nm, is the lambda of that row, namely 770.55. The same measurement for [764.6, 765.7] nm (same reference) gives 764.70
